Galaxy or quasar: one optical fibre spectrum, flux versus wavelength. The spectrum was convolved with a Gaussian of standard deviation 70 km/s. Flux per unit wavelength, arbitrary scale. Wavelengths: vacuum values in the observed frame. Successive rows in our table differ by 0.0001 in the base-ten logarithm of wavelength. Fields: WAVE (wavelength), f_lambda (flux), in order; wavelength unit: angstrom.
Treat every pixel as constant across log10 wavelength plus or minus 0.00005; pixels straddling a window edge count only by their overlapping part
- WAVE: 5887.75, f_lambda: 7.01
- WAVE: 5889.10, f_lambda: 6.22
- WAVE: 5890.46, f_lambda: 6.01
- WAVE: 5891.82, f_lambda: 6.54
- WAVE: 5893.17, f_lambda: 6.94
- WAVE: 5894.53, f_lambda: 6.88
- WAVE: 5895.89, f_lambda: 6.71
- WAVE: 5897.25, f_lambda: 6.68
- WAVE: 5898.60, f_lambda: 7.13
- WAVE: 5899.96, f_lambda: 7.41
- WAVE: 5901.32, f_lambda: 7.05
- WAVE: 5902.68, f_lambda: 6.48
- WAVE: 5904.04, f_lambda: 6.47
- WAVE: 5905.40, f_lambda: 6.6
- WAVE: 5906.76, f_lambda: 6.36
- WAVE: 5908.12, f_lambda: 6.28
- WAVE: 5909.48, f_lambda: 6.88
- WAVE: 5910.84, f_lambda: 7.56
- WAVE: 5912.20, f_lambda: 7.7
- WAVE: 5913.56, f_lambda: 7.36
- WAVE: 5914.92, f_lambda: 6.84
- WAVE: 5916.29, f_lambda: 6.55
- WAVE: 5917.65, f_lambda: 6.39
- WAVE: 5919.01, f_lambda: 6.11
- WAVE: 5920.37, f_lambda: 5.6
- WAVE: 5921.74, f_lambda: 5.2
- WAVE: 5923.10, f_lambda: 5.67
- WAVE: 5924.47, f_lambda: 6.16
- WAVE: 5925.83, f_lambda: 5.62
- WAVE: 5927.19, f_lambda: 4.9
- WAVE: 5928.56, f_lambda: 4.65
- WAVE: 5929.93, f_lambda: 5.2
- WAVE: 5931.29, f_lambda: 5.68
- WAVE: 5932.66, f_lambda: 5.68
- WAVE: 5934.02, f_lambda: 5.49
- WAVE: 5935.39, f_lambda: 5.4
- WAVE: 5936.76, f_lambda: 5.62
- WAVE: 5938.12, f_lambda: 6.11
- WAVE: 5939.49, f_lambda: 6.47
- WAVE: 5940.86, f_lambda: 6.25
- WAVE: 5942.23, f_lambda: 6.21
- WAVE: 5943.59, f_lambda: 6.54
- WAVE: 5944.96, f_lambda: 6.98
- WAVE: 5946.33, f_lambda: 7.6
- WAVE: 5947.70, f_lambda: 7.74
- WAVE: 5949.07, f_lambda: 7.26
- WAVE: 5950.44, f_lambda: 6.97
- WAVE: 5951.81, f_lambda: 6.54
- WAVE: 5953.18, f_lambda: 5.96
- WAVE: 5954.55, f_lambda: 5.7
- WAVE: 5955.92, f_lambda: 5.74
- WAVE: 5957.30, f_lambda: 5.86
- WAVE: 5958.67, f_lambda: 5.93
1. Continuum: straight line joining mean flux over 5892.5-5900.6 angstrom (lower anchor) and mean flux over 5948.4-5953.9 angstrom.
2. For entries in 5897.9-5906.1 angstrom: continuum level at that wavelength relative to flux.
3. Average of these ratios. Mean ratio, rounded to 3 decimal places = 1.014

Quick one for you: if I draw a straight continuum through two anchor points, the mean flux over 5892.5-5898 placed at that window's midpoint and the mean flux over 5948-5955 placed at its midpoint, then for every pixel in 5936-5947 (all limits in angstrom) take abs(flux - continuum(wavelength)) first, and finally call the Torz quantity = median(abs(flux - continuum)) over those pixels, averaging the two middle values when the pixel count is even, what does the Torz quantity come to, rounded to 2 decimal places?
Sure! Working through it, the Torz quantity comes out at 0.39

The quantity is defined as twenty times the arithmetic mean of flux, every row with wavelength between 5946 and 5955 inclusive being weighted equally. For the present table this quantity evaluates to 136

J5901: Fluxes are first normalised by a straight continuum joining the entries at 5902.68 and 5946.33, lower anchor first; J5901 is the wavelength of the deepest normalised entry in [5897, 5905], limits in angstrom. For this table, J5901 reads 5904.04 angstrom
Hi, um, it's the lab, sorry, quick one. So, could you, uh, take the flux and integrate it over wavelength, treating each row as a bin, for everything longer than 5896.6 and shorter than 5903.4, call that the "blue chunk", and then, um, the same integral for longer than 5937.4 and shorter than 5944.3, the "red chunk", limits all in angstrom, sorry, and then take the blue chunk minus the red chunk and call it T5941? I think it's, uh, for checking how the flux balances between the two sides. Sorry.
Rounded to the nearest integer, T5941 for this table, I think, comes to 4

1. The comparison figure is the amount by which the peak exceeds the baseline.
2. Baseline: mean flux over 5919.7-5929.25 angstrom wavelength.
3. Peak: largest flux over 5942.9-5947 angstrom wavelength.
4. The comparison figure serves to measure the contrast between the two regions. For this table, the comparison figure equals 2.2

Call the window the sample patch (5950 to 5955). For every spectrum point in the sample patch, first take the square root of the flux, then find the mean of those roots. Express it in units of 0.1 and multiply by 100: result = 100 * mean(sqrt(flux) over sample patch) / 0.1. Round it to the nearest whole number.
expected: 2507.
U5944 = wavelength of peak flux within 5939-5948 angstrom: 5947.70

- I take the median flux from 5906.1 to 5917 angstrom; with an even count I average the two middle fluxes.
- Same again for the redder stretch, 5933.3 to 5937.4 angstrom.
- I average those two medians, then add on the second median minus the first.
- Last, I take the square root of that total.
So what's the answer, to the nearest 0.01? 2.19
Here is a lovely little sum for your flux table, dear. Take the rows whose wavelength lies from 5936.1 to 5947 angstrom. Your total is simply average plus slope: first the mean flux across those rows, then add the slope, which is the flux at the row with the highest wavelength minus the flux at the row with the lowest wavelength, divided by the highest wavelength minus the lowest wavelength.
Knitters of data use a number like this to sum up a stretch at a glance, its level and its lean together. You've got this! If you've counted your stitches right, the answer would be 6.68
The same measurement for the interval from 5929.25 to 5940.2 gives 5.84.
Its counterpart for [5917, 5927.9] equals 5.55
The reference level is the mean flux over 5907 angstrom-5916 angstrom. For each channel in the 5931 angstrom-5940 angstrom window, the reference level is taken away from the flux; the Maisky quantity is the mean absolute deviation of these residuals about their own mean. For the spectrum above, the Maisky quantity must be 0.29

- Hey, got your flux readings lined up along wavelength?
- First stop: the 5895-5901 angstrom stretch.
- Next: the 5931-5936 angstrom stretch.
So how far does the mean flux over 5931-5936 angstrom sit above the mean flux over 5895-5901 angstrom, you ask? -1.4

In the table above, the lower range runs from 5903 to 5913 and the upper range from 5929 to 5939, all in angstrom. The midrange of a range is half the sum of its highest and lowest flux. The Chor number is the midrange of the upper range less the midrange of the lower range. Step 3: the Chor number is -1.3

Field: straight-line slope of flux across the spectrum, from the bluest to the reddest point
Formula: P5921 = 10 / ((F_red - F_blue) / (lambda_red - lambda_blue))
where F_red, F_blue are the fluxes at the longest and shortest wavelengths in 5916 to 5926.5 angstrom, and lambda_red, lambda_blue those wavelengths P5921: -103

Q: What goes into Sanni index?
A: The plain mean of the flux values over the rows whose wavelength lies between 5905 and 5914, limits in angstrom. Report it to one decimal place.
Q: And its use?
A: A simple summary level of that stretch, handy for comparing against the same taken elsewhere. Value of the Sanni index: 7.0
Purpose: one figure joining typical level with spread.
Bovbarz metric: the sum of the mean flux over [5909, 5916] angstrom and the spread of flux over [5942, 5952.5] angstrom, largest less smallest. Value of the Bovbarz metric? 8.8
